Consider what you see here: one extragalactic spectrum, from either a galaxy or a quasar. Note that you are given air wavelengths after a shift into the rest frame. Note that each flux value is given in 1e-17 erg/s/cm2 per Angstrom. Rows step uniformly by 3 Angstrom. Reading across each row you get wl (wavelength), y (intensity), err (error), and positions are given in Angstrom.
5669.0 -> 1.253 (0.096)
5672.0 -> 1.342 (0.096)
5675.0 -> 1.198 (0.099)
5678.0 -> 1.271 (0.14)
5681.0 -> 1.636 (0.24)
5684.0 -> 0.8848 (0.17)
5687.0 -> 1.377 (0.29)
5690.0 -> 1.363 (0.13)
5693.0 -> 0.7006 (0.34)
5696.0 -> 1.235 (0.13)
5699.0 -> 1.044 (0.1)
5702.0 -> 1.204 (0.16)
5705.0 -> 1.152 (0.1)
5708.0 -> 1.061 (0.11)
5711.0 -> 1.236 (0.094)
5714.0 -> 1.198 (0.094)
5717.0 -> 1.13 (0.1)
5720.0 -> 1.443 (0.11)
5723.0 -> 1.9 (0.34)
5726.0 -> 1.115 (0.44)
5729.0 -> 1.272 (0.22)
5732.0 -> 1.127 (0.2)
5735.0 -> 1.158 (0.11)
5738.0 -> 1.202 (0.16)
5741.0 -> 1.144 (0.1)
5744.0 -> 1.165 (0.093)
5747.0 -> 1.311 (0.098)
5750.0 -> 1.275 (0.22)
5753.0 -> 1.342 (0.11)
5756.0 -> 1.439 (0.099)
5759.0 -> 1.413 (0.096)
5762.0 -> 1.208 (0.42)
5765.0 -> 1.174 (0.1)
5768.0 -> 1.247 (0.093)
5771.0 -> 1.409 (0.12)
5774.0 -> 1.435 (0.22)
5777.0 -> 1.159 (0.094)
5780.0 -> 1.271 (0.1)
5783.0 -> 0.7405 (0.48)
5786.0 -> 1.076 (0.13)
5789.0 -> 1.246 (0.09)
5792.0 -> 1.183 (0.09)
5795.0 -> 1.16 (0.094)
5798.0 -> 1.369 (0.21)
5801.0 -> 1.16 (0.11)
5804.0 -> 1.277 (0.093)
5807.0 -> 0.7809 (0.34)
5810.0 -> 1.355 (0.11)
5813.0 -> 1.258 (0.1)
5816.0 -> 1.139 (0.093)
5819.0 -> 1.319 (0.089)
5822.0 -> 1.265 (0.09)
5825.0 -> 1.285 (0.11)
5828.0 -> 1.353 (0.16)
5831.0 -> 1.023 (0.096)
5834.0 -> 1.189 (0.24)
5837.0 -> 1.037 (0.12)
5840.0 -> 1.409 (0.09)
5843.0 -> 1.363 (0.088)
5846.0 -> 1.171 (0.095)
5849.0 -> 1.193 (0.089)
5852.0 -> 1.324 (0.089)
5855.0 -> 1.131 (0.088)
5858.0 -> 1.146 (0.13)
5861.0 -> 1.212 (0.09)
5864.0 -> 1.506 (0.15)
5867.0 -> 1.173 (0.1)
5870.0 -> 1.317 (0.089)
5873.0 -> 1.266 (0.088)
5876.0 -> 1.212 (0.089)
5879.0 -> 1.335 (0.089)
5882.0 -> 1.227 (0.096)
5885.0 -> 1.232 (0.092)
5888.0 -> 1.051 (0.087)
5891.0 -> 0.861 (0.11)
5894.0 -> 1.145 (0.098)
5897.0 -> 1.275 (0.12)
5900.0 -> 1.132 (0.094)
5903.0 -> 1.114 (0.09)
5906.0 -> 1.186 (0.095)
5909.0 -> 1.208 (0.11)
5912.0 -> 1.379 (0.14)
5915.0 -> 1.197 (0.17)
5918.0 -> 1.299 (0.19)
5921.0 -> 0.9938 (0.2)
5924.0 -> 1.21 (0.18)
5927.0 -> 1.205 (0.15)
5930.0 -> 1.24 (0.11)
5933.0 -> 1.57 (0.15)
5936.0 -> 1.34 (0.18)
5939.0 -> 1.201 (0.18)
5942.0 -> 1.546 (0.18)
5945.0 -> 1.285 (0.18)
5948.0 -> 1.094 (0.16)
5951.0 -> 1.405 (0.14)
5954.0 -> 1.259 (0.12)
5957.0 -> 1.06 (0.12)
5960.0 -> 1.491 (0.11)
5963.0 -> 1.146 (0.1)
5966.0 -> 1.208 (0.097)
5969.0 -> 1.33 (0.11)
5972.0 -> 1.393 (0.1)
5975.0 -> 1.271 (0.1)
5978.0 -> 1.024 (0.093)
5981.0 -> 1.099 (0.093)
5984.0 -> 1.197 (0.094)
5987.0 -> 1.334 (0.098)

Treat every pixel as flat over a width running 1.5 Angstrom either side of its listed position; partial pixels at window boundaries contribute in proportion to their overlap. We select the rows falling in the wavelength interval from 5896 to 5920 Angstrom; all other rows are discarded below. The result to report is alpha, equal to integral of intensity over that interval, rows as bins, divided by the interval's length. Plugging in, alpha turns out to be 1.22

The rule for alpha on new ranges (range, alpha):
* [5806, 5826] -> 1.21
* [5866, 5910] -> 1.18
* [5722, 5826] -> 1.24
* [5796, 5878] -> 1.23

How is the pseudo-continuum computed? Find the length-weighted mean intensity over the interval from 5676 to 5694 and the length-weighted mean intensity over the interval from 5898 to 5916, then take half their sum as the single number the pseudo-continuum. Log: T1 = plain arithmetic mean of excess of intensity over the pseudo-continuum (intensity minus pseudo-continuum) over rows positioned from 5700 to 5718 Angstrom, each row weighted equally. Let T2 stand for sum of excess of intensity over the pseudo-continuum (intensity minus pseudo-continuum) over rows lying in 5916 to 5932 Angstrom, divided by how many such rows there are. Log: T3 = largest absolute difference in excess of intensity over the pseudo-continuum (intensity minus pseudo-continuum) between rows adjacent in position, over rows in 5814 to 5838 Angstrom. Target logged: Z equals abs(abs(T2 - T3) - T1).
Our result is 0.40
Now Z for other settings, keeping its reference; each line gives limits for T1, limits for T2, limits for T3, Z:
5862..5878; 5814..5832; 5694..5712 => 0.09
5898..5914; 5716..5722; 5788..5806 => 0.14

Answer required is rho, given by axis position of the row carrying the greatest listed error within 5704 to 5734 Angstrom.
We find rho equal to 5726.0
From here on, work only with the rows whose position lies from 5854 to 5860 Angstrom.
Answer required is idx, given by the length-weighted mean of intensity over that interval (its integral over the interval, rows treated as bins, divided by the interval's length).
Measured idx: 1.15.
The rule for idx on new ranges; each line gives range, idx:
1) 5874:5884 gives 1.26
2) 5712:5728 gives 1.35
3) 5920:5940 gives 1.26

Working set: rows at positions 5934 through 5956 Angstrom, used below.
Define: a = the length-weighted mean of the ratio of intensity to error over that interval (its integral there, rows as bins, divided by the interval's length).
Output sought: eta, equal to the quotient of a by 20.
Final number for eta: 0.41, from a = 8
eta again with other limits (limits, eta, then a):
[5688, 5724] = 0.49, 10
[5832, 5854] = 0.61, 12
